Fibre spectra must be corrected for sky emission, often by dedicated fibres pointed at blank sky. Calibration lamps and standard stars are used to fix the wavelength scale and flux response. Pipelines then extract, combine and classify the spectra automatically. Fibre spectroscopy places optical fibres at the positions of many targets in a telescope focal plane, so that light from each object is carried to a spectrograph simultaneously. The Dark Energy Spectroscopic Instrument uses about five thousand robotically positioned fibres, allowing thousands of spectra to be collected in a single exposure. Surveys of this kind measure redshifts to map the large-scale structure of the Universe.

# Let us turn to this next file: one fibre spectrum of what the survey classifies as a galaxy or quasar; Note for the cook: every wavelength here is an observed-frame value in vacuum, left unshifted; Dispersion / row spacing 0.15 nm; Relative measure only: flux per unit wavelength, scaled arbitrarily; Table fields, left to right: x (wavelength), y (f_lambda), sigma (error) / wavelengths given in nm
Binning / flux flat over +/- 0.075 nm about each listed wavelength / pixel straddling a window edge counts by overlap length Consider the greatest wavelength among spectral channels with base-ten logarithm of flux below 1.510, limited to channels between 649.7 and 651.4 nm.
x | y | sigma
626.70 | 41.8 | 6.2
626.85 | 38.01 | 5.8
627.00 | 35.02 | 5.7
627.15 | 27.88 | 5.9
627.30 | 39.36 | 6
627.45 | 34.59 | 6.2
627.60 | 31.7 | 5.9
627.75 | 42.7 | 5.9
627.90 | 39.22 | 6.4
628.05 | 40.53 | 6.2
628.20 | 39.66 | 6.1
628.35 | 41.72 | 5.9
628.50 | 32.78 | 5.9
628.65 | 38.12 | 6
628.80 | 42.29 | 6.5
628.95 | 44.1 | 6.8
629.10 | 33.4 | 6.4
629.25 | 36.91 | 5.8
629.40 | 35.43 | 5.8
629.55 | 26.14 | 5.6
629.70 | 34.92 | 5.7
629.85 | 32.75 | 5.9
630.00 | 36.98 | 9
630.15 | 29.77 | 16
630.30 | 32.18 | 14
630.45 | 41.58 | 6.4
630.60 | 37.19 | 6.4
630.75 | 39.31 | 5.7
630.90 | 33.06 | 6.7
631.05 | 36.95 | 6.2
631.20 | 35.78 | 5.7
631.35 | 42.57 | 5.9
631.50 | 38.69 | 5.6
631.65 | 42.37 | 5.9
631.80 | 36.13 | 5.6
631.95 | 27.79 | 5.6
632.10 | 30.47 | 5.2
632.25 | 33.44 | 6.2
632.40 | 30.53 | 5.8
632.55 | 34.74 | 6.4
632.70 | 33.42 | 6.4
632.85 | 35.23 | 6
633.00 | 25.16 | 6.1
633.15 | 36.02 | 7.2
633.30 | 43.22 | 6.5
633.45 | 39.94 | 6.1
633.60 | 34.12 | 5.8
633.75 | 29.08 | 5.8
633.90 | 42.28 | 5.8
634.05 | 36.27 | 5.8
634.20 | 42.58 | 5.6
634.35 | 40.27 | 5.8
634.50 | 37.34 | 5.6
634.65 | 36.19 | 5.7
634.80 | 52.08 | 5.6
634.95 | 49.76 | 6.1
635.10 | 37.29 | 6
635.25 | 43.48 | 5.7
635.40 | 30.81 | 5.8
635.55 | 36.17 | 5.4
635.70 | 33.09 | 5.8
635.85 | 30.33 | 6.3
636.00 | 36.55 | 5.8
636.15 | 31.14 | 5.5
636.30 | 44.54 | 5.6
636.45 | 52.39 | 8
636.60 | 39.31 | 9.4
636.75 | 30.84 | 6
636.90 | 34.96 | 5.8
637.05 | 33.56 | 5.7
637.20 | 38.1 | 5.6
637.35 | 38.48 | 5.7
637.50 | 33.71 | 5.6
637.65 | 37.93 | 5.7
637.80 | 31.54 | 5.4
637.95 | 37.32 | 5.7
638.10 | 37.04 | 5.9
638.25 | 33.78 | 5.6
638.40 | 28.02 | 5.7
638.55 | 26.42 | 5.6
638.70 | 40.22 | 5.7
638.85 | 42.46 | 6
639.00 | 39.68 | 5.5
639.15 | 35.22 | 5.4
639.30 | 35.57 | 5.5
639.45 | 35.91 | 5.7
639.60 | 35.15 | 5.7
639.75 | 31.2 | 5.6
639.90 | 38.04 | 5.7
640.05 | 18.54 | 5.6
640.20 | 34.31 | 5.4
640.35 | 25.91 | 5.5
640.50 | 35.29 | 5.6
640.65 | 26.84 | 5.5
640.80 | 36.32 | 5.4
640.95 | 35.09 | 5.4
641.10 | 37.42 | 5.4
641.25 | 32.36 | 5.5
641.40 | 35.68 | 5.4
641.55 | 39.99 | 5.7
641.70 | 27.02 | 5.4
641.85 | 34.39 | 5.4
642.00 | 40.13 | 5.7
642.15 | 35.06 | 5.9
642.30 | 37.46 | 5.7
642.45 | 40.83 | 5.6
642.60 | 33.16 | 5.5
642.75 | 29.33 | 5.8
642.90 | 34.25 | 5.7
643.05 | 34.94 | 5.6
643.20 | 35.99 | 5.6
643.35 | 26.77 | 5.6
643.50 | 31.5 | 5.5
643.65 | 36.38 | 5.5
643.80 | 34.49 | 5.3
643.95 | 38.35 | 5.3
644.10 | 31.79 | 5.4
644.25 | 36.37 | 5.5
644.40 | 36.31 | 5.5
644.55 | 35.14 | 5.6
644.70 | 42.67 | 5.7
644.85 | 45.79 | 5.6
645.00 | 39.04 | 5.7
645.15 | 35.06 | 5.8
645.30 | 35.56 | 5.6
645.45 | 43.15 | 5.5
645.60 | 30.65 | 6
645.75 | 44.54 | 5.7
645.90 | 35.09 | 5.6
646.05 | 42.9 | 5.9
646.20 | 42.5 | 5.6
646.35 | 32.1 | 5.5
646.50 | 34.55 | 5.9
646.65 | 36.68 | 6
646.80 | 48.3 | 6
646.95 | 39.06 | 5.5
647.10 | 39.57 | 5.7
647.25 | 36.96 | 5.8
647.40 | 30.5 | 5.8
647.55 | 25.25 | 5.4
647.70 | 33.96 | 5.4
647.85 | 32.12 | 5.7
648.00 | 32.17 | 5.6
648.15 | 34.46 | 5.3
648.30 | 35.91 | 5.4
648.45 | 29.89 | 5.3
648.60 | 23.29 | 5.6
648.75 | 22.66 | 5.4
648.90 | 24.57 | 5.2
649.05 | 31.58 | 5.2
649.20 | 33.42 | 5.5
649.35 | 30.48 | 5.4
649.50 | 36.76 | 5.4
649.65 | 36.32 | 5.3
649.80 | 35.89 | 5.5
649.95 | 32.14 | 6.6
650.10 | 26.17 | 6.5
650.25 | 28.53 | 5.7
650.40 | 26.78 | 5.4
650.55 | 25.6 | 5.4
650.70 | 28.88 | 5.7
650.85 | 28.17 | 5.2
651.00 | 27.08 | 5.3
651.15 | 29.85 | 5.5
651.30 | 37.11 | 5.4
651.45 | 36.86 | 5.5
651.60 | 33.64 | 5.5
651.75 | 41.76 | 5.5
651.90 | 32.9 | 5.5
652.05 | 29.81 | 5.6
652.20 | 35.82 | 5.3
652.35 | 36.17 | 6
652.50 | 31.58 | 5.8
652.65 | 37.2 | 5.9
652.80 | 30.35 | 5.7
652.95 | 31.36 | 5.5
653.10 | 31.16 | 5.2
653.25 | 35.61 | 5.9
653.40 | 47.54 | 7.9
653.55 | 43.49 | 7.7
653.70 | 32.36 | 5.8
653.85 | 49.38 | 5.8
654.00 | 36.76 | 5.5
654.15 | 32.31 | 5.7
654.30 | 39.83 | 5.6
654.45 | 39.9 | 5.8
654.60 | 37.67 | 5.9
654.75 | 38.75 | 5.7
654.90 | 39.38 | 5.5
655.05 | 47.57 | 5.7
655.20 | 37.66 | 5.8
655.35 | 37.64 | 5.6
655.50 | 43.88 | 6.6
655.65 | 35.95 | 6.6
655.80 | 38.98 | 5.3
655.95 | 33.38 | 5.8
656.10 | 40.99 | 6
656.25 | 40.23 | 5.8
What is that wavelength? 651.15 nm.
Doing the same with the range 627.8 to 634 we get 633.75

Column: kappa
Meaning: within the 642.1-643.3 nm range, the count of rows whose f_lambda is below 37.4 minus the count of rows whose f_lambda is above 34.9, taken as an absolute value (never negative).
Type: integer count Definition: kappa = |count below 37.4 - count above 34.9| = 1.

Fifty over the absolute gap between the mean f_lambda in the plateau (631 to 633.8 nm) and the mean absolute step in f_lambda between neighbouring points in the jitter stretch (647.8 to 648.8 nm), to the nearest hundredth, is 1.55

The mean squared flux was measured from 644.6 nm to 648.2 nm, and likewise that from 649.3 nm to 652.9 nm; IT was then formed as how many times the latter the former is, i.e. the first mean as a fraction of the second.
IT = 1.33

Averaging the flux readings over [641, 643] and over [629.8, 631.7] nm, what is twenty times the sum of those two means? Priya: 1440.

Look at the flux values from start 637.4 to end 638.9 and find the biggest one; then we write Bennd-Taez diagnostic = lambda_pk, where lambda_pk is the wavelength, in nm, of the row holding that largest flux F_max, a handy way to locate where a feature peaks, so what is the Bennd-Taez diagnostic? 638.85 nm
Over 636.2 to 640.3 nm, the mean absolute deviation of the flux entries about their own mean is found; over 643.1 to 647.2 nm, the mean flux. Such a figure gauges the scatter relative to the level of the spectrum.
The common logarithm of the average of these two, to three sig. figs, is 1.32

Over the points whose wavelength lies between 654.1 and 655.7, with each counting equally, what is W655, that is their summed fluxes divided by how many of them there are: 39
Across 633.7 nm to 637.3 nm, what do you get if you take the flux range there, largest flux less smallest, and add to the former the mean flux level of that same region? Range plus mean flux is 62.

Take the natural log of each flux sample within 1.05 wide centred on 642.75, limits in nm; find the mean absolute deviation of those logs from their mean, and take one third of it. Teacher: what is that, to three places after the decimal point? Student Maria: 0.024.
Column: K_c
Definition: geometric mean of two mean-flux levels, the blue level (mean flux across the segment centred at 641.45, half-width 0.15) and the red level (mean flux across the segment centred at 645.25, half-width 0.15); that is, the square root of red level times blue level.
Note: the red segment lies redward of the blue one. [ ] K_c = 36.6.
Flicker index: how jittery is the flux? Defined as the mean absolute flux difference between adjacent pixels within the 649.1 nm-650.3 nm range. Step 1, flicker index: 3.2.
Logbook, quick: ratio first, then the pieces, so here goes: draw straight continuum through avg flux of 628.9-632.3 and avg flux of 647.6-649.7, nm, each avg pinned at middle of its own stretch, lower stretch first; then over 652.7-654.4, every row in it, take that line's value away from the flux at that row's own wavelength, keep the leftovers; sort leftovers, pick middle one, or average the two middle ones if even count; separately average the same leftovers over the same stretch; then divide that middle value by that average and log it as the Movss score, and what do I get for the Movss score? 0.76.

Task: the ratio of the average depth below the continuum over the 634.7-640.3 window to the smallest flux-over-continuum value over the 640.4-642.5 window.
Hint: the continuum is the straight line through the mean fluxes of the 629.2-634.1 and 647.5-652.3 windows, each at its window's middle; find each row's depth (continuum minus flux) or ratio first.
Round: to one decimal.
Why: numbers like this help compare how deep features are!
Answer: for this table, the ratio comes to -3.0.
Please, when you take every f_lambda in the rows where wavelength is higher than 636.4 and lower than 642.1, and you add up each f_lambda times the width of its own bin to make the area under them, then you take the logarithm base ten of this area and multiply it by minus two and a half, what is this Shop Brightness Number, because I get -5.7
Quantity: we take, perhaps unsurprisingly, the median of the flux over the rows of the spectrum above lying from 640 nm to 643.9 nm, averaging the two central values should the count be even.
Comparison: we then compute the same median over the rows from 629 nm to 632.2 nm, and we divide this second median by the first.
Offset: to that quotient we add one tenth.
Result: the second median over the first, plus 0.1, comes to 1.13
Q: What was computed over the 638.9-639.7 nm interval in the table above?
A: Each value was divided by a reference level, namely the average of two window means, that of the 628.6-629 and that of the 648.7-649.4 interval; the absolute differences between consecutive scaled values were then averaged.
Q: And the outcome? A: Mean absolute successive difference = 0.042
